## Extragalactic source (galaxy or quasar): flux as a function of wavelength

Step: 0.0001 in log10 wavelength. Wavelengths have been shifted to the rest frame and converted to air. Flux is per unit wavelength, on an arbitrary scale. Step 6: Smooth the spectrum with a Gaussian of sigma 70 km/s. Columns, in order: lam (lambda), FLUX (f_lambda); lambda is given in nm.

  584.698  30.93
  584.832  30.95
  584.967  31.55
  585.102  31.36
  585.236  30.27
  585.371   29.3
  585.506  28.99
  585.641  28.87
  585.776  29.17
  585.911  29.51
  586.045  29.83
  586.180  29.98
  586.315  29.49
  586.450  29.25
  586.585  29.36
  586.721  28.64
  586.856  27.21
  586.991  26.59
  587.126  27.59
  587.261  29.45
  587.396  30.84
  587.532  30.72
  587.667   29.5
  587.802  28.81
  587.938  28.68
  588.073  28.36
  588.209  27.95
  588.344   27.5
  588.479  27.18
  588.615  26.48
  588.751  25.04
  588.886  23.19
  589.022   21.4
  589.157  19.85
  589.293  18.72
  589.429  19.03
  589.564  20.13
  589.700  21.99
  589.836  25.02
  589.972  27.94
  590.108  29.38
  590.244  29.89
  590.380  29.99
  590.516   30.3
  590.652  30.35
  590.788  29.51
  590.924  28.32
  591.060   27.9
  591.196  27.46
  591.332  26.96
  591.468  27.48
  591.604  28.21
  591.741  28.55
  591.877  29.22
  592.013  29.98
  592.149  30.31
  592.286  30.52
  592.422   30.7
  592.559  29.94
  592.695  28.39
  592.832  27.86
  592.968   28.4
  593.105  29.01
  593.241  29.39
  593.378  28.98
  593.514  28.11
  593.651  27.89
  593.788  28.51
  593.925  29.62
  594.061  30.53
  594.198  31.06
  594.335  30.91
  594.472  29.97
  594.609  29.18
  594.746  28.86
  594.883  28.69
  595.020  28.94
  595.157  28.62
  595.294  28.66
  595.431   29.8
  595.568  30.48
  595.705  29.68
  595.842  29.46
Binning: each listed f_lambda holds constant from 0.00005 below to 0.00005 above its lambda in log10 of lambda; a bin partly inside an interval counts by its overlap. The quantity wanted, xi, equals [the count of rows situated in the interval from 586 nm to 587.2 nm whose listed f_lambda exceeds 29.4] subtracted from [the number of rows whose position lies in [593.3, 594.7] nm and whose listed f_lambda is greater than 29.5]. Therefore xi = 2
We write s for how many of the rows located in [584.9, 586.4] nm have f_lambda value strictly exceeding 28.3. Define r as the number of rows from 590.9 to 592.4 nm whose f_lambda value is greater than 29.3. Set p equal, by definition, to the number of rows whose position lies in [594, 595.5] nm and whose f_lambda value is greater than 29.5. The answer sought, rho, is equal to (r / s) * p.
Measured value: 1.4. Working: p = 5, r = 3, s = 11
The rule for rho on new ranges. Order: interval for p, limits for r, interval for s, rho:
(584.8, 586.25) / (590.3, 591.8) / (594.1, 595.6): 2.5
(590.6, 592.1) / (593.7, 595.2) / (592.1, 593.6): 1.7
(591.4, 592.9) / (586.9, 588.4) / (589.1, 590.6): 5.0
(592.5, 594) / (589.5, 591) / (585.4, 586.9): 1.2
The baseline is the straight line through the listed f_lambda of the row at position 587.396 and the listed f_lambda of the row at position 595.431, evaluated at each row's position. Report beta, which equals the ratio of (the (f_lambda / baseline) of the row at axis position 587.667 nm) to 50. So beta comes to 0.0192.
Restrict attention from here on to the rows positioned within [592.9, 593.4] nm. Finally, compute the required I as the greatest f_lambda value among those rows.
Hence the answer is 29.39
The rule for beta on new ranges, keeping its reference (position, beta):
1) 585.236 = 0.0195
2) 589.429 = 0.0124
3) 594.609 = 0.0195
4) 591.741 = 0.0189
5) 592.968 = 0.0189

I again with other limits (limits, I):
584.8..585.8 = 31.55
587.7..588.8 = 28.81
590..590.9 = 30.35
